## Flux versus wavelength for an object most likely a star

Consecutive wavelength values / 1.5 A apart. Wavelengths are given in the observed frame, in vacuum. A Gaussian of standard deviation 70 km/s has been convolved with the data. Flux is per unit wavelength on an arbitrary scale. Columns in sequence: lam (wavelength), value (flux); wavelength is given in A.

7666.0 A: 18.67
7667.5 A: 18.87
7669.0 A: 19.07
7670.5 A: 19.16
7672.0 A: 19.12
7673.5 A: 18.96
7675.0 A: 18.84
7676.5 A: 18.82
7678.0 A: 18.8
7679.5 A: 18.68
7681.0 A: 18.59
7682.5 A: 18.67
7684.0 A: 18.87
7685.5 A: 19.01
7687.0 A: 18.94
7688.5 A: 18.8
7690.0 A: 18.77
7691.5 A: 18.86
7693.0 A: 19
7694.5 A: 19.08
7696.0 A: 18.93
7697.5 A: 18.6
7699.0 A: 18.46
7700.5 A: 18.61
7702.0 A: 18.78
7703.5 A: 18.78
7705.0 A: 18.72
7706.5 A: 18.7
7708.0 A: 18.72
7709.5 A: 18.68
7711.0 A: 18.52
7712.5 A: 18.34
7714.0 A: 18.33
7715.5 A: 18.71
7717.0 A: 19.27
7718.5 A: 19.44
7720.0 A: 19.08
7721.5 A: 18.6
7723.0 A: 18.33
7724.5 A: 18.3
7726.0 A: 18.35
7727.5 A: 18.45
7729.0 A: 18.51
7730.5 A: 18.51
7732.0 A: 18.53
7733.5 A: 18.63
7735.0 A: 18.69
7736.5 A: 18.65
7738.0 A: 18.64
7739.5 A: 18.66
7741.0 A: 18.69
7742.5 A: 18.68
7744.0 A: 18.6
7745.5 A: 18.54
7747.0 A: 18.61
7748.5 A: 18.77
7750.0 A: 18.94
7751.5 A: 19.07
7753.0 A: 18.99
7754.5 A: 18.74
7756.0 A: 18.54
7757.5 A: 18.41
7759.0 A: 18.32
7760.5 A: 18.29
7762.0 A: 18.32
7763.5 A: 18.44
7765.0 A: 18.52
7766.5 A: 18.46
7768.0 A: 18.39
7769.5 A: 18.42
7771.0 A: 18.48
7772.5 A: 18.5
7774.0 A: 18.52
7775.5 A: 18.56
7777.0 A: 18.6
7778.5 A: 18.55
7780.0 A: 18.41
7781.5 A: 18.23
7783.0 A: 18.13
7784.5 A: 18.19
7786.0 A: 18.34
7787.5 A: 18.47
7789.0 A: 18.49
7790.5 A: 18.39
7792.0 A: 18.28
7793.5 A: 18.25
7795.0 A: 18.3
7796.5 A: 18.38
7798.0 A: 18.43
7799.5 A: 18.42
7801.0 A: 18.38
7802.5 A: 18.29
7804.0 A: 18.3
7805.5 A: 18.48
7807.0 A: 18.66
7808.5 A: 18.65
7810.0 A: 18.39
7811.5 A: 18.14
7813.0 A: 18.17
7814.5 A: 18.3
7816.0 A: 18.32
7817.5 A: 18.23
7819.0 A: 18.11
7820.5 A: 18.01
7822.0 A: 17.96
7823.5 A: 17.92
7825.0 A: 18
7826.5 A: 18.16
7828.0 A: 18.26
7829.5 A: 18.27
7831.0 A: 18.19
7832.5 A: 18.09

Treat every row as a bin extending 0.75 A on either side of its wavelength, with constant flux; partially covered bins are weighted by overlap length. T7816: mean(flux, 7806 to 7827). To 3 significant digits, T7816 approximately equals 18.2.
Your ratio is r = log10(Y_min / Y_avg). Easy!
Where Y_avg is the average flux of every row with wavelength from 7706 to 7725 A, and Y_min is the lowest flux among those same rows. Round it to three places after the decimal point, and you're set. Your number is -0.009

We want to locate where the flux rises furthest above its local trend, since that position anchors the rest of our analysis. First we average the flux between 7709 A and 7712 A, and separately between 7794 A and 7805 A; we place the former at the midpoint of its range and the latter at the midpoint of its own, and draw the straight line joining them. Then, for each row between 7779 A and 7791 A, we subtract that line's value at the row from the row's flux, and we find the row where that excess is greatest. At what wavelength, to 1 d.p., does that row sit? 7789.0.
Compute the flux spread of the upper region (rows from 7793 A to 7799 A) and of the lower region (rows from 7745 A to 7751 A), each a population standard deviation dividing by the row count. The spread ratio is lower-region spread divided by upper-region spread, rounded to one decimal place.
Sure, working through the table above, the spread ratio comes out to 2.2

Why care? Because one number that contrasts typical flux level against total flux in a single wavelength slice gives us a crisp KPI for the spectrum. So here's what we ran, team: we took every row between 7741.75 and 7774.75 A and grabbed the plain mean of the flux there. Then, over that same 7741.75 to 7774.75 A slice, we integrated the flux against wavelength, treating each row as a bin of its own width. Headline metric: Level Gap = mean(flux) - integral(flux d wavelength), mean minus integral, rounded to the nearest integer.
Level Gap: -594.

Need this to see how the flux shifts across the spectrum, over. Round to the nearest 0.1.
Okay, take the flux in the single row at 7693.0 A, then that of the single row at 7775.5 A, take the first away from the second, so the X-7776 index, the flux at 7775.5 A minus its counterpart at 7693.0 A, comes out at -0.4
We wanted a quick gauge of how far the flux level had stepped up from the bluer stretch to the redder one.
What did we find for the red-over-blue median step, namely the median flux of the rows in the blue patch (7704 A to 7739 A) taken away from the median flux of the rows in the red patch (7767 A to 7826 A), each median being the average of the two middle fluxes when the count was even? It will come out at -0.25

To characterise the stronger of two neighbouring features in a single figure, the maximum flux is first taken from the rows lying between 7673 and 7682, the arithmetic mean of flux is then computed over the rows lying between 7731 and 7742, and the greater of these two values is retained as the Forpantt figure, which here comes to 19.0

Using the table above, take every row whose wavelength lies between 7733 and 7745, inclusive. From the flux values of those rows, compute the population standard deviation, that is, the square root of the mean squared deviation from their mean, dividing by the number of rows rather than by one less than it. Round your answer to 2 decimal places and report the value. 0.03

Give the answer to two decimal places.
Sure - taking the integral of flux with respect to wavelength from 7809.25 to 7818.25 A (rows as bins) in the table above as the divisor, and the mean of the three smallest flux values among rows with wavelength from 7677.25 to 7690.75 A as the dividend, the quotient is 0.11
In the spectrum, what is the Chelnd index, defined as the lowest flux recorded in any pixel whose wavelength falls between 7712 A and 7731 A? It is 18.3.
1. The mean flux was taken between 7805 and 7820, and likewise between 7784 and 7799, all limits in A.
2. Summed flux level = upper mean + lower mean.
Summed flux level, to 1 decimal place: 36.7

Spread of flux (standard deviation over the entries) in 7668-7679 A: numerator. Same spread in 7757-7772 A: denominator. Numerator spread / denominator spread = 2.0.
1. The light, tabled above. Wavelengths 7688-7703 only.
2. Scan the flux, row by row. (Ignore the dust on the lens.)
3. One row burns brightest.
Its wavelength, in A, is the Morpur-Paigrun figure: 7694.5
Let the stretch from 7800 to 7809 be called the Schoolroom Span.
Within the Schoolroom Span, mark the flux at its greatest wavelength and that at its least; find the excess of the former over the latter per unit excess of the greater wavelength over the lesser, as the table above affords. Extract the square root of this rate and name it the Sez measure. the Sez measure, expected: 0.19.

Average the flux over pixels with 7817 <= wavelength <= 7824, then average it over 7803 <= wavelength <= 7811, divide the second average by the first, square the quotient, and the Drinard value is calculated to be 1.05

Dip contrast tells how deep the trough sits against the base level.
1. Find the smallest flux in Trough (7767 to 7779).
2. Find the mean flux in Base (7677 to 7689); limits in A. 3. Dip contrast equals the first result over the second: 0.978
